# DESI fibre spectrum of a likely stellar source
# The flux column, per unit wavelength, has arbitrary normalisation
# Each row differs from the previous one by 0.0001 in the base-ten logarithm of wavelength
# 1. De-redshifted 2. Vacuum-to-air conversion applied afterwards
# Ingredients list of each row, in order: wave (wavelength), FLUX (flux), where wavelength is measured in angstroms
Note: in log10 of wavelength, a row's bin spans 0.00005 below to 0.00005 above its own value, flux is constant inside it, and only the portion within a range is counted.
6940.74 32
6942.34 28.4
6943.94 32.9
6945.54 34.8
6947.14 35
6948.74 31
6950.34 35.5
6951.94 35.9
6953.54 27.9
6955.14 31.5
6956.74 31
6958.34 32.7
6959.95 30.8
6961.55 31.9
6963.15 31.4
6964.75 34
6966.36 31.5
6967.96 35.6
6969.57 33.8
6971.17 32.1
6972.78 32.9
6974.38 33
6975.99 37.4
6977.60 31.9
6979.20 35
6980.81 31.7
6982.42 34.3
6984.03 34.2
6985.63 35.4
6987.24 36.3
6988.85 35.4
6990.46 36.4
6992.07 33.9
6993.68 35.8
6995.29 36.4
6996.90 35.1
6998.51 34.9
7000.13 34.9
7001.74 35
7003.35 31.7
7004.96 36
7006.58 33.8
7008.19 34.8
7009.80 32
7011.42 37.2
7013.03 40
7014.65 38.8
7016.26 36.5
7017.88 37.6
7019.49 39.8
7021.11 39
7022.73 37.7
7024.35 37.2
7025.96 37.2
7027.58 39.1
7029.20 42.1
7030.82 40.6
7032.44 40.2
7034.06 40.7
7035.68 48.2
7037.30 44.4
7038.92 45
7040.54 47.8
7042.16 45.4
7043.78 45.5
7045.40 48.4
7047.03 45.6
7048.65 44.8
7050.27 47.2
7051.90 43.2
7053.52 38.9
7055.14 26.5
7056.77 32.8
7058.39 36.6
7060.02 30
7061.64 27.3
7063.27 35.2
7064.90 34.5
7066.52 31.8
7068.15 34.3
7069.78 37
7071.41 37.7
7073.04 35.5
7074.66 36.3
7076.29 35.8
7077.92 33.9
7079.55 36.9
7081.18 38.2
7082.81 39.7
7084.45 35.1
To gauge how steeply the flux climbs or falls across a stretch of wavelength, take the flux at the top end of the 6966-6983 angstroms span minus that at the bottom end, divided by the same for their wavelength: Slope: 0.17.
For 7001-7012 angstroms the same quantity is 0.23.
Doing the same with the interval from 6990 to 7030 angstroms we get 0.15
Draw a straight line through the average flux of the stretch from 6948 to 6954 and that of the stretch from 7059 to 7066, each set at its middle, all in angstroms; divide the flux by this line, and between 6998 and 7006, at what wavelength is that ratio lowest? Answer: 7003.35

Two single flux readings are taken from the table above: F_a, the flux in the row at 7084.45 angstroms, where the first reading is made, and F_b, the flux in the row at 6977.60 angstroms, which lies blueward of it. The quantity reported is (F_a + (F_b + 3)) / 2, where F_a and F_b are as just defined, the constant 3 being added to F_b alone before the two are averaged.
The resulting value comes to 35.0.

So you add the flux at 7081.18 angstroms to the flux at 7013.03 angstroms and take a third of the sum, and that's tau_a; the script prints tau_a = 26.1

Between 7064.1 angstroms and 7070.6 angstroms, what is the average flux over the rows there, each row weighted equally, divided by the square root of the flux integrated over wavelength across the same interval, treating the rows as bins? 2.3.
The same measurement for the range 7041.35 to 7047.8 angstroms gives 2.7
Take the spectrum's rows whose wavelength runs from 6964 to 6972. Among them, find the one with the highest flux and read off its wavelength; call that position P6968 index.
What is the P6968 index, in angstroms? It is 6967.96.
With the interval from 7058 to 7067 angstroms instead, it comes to 7058.39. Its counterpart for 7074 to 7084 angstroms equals 7082.81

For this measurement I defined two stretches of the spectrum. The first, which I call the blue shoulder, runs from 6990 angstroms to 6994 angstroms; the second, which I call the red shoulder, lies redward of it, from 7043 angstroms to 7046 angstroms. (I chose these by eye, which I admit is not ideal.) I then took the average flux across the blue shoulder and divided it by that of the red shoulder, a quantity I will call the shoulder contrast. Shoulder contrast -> 0.75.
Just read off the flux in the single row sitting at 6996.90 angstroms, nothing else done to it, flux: 35.1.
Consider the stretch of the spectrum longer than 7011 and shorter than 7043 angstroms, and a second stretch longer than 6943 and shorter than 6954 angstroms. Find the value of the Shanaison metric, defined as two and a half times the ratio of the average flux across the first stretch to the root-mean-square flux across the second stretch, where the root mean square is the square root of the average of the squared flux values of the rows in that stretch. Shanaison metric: 3.05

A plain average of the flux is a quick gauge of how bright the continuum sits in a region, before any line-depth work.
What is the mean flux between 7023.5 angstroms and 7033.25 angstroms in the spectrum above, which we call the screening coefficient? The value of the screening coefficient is 39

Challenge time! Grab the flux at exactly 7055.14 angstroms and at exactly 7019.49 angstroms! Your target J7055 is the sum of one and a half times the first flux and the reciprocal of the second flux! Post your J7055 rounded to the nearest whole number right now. 40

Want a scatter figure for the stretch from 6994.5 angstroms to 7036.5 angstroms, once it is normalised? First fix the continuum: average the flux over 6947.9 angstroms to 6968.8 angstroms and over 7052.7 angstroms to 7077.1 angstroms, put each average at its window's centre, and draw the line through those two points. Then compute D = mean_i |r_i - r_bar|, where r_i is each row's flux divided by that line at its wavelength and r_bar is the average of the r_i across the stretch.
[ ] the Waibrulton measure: 0.072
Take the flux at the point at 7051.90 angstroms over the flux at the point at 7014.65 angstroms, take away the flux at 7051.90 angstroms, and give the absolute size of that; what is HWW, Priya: 42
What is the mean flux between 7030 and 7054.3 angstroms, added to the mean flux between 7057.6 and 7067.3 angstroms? 77.0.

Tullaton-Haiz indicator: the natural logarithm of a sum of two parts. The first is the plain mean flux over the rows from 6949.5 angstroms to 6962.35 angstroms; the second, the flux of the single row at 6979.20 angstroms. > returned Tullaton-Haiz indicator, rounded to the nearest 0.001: 4.207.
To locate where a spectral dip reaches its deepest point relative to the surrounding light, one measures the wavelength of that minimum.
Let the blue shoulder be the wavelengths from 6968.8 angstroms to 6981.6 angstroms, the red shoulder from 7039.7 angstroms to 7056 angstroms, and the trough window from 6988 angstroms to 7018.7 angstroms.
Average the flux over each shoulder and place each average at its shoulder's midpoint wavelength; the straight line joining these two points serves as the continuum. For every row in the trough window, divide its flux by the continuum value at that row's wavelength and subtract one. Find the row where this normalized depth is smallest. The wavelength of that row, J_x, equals 7009.80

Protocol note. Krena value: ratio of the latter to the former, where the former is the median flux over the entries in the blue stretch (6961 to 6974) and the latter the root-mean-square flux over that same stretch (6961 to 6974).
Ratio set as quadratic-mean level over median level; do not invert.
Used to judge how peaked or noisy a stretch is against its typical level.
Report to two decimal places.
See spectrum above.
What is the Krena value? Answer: 1.01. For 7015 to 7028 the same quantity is 1.01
